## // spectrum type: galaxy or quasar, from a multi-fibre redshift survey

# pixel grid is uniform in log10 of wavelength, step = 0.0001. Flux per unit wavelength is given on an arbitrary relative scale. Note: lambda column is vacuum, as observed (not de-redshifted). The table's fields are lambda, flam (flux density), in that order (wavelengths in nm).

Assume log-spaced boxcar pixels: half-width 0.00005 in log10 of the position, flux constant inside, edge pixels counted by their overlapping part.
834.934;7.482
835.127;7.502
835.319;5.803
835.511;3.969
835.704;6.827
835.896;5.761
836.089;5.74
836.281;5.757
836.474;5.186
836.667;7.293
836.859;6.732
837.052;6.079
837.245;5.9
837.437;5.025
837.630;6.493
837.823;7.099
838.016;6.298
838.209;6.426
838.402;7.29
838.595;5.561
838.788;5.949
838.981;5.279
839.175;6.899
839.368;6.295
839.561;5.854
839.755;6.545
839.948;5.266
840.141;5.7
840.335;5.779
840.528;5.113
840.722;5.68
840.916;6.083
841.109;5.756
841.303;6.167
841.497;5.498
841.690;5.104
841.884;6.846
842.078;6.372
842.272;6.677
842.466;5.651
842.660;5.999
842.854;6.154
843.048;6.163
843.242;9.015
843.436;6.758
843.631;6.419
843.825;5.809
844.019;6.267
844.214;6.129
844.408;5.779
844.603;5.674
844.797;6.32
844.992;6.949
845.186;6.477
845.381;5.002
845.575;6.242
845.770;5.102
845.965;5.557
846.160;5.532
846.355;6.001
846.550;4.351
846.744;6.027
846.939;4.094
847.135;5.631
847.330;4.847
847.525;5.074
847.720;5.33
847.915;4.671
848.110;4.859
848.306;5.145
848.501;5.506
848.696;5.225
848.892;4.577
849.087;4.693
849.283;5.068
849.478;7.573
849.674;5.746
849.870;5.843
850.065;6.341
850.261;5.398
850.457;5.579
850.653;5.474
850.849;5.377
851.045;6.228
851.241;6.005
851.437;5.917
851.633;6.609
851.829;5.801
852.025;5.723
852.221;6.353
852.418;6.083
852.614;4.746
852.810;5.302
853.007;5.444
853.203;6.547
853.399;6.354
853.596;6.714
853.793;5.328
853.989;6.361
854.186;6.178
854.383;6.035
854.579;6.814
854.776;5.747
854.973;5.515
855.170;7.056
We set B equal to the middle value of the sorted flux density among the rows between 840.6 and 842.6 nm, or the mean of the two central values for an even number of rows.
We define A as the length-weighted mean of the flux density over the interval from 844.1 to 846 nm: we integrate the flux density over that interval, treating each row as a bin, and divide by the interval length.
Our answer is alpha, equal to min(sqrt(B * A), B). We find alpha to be 5.92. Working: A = 5.94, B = 5.9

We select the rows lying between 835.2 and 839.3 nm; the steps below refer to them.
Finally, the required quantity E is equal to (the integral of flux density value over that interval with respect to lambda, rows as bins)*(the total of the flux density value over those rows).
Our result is 3173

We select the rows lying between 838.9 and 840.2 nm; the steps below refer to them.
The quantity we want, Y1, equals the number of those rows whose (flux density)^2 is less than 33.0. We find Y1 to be 3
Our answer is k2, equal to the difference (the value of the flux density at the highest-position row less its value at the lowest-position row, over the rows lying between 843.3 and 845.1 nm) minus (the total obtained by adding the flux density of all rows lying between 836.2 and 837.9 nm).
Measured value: -55.4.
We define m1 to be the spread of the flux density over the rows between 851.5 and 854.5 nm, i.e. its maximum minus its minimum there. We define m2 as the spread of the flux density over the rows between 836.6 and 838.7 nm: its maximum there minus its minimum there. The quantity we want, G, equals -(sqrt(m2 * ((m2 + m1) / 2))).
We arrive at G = -2.19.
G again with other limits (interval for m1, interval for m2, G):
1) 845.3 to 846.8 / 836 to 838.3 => -2.17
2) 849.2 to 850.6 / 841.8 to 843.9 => -3.14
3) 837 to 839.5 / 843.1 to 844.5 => -2.98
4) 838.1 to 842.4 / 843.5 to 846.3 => -2.01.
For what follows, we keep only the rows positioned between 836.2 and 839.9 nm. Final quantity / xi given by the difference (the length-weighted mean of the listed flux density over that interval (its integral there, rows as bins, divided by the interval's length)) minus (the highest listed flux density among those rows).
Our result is -1.1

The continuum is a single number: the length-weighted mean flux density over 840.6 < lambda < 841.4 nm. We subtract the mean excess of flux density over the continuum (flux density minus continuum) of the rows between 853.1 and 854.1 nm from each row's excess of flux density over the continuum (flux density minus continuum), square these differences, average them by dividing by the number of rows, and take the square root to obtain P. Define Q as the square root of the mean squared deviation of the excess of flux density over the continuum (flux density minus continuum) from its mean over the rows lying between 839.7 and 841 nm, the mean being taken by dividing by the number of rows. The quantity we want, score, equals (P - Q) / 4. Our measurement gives 0.01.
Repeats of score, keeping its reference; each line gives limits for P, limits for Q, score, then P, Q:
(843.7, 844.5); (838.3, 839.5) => -0.12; 0.21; 0.71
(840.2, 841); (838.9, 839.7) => -0.06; 0.35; 0.59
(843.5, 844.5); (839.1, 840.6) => -0.08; 0.25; 0.57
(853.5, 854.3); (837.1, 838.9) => -0.04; 0.51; 0.67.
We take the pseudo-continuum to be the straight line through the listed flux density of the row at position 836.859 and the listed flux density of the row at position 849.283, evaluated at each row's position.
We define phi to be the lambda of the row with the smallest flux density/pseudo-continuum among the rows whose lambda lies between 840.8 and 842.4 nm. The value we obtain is 841.690 nm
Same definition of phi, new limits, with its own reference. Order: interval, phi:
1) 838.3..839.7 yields 838.981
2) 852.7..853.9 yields 852.810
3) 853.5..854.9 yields 853.793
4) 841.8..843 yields 842.466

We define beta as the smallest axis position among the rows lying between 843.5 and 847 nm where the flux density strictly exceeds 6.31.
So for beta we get 843.631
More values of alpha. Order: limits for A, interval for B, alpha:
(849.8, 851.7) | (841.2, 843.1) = 6.01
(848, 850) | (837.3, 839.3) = 5.88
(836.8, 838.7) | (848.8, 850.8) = 5.53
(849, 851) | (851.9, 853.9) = 5.81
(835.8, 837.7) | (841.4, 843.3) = 6.07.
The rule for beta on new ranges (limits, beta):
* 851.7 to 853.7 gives 852.221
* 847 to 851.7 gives 849.478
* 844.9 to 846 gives 844.992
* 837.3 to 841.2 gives 837.630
